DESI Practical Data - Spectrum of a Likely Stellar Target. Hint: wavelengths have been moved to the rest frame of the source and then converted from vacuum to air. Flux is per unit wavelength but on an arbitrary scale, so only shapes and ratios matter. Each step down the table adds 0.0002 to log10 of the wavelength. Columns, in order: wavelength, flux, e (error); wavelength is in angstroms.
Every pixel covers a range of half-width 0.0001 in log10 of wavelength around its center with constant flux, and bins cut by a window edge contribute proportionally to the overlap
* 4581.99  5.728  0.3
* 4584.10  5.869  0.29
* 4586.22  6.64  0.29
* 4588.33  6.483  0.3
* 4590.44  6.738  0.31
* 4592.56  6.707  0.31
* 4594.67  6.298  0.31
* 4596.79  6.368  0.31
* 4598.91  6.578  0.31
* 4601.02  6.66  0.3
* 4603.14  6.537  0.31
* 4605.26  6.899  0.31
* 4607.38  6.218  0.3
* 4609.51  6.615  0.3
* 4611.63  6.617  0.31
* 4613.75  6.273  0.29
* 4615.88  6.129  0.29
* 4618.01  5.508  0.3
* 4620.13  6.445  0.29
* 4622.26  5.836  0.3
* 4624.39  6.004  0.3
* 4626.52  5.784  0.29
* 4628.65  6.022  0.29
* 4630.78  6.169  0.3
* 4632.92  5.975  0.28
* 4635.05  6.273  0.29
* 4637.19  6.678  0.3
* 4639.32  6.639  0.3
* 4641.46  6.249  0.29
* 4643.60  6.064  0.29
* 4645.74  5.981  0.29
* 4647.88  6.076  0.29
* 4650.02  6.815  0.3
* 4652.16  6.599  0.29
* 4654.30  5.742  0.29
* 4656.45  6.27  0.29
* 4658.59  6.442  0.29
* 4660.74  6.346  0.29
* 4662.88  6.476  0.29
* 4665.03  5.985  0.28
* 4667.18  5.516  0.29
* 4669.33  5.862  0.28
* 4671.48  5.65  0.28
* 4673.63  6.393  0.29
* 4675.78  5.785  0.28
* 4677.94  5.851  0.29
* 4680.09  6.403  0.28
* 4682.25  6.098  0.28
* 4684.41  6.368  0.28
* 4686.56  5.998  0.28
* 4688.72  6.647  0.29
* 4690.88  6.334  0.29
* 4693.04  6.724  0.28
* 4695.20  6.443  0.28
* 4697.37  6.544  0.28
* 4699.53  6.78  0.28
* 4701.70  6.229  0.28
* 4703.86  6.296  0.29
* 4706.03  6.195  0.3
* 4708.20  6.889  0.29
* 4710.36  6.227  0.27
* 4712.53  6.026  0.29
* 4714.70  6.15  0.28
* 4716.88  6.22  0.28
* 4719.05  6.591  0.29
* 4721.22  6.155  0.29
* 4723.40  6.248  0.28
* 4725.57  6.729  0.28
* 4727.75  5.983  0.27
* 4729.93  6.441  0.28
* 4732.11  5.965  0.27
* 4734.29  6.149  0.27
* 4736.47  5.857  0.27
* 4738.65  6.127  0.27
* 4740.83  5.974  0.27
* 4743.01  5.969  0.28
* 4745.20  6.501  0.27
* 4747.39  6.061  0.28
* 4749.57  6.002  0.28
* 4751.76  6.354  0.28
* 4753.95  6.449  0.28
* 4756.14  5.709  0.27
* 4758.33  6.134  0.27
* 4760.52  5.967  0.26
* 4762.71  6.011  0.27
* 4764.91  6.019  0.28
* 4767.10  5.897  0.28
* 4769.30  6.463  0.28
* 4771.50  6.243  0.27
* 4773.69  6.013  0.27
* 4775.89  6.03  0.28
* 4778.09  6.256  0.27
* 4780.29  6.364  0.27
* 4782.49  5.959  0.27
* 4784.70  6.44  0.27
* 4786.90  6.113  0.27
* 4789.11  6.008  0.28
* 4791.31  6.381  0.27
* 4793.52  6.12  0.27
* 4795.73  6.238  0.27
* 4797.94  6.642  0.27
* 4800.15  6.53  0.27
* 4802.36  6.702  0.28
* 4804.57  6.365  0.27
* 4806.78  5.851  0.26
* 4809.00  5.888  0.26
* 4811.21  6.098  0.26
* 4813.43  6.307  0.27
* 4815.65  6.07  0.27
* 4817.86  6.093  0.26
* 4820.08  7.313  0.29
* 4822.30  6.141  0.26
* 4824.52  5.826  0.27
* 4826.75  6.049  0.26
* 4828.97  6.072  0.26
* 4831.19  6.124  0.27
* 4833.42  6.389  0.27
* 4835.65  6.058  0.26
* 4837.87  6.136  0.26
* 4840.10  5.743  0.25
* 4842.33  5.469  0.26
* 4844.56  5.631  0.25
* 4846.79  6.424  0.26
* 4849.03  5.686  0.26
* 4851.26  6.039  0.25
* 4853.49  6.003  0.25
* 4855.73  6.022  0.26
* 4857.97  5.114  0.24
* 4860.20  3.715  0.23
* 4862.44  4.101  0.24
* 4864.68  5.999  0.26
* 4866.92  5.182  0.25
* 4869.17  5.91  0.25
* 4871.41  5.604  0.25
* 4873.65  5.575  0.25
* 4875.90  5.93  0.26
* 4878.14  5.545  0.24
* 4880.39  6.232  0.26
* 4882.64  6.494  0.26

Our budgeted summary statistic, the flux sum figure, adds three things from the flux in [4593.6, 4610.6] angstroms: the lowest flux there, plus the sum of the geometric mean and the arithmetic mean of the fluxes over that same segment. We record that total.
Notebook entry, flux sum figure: 19.26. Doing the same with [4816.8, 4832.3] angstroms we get 18.27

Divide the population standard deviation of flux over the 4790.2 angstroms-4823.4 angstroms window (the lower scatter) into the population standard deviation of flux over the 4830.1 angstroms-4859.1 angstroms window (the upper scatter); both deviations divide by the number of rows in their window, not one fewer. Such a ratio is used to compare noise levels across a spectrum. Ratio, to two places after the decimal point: 0.99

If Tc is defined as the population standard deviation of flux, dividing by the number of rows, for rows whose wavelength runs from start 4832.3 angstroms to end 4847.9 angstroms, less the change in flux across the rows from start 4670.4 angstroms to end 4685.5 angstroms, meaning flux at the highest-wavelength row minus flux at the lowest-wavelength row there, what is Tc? -0.4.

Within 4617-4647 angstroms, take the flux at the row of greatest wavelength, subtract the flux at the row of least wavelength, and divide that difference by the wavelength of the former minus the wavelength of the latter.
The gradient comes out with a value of 0.017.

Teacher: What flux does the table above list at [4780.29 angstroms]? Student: 6.364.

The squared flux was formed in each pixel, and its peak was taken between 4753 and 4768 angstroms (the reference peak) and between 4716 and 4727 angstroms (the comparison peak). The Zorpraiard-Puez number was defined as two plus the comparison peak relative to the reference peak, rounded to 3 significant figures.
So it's 3.09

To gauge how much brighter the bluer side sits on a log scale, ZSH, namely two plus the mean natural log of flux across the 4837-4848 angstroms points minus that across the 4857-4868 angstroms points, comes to 2.21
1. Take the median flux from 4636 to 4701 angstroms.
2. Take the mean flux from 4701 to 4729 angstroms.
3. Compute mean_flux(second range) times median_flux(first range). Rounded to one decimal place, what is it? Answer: 40.0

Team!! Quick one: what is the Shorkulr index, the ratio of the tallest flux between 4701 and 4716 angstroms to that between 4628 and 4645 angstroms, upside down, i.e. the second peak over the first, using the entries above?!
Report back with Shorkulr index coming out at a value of 0.97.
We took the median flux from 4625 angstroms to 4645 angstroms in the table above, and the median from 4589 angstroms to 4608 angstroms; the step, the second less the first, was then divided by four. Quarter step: 0.10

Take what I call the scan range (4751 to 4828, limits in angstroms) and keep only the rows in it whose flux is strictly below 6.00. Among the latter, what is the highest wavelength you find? 4824.52 angstroms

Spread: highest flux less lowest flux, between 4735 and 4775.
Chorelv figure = 0.8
